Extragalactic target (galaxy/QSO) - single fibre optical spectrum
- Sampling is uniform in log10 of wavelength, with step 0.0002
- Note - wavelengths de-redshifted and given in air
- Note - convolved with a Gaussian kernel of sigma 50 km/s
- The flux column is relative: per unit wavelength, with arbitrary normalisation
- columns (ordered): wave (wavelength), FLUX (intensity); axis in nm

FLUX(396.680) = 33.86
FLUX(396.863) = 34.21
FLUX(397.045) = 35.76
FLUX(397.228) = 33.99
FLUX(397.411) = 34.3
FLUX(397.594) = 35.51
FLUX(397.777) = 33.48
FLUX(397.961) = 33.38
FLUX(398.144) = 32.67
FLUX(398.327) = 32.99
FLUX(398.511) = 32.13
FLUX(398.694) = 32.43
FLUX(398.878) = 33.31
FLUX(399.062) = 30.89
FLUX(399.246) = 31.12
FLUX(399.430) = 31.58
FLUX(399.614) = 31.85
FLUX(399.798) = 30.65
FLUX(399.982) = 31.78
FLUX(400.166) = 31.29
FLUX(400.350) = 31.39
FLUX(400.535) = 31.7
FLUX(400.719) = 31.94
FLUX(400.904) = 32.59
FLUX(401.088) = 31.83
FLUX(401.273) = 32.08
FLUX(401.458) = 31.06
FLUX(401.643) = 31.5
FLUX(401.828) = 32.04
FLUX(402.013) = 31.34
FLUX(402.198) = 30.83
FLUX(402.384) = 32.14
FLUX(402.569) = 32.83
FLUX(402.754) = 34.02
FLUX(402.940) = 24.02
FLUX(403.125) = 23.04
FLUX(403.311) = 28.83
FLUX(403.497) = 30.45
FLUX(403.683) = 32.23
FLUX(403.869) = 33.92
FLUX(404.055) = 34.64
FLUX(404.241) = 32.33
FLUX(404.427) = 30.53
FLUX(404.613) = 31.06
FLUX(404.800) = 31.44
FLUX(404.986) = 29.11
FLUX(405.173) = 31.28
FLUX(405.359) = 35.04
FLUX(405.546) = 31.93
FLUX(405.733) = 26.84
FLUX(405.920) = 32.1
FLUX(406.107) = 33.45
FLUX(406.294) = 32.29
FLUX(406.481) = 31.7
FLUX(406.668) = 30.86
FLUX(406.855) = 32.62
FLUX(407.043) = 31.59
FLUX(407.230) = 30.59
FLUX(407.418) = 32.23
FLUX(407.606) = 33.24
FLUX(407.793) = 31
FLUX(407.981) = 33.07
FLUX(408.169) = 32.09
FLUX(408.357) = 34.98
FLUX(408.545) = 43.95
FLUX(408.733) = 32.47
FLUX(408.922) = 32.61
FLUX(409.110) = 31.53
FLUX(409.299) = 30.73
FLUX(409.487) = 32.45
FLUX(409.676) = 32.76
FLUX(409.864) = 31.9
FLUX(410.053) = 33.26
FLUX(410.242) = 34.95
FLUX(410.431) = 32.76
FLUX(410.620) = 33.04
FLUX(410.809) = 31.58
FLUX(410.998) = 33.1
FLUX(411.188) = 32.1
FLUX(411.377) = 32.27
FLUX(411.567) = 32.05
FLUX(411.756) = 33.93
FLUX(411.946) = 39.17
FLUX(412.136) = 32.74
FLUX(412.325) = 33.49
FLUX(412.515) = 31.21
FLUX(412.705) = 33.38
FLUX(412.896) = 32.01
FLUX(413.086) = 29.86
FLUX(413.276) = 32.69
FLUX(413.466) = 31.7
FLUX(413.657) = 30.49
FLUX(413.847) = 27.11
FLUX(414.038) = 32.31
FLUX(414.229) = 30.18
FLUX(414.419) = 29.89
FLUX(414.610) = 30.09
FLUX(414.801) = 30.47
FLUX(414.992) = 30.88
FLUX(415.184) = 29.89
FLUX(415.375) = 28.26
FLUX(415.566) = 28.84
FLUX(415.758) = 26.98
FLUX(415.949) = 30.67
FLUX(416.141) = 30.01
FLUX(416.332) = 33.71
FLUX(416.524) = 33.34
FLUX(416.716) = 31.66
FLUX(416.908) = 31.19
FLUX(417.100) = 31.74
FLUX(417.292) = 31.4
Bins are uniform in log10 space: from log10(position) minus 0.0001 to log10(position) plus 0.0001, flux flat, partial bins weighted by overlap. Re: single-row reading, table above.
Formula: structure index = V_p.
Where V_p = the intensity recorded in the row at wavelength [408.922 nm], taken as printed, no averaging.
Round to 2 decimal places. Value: 32.61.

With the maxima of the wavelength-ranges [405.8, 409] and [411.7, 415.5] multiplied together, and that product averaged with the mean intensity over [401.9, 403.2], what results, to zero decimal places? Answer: 876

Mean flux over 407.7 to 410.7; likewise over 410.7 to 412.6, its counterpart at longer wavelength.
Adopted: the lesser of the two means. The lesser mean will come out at 33.2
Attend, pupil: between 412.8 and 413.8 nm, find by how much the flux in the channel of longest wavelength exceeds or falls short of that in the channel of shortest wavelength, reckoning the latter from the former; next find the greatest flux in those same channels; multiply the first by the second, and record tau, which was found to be -50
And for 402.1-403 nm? -232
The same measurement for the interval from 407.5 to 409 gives -28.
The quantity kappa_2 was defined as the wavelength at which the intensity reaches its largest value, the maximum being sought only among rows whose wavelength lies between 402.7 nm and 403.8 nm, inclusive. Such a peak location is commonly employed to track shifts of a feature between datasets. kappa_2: 402.754 nm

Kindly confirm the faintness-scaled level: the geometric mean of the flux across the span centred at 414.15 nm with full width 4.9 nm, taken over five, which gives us 6.24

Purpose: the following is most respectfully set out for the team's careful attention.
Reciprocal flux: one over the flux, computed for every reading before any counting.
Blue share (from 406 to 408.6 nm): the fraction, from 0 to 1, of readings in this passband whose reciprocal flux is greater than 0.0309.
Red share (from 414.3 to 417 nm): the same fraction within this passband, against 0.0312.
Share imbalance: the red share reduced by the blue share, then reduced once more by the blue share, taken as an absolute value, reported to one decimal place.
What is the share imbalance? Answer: 0.3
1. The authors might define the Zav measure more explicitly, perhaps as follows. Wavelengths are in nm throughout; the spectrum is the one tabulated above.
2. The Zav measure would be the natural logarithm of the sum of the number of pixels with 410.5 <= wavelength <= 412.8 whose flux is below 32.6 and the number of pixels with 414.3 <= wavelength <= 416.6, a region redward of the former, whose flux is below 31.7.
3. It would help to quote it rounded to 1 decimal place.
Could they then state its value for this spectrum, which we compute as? 2.7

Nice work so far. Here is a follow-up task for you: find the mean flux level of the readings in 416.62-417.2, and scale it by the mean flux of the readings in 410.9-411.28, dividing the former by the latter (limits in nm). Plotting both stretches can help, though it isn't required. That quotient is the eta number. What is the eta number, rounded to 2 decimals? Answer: 0.97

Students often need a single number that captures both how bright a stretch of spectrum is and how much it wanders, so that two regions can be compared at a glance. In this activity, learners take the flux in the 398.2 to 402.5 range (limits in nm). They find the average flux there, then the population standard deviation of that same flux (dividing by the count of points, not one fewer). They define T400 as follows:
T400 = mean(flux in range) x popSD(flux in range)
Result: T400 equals 21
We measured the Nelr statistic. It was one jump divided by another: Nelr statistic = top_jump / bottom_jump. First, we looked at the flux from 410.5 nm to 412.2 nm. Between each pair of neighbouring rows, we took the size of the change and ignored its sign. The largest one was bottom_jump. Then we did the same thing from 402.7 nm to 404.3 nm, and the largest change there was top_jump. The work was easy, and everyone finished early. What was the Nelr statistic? 1.6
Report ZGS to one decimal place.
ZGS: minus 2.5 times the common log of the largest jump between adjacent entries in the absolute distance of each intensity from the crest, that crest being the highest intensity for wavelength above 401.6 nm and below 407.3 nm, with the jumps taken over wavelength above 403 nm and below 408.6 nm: -2.4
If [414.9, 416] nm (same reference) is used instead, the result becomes -1.4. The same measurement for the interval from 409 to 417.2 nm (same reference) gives -1.8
